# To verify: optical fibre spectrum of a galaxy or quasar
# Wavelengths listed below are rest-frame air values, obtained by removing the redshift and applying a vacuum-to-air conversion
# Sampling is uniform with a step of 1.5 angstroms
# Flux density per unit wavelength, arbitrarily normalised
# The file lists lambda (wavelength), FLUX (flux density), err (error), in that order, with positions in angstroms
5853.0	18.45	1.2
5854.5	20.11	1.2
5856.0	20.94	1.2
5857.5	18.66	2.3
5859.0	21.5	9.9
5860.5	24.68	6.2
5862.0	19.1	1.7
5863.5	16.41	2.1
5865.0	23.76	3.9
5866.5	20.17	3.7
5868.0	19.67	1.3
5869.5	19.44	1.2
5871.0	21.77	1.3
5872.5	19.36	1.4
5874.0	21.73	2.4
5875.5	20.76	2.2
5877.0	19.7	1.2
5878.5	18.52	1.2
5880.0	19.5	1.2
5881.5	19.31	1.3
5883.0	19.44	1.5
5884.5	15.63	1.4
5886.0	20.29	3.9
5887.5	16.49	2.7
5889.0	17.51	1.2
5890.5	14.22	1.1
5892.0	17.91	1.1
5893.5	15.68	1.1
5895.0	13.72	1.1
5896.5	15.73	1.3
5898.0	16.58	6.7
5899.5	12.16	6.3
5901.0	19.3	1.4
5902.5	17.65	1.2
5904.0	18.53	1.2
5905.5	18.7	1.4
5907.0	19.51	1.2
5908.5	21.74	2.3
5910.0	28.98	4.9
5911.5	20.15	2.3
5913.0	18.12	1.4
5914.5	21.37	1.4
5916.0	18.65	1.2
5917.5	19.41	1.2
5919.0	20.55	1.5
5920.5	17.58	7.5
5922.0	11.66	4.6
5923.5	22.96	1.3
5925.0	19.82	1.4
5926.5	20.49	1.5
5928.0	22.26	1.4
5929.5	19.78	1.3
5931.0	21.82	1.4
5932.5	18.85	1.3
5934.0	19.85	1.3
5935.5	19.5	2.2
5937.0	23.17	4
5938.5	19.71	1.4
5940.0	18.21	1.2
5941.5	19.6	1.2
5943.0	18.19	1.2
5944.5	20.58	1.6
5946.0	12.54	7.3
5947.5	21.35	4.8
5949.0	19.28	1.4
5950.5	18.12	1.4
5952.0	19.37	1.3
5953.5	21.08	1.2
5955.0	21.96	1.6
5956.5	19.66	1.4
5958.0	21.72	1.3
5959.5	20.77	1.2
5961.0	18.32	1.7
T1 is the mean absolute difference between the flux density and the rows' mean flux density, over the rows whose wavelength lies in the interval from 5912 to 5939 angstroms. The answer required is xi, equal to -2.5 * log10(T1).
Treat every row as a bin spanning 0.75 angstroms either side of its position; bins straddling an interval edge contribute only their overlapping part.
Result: -0.5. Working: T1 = 1.6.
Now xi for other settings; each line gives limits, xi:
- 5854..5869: -0.6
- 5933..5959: -0.4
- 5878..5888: -0.3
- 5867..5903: -0.8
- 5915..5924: -1.0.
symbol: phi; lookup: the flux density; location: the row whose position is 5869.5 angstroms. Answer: 19.44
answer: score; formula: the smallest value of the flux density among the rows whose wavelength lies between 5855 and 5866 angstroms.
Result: 16.41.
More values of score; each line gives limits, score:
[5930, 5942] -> 18.21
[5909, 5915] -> 18.12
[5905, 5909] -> 18.7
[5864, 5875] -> 19.36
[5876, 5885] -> 15.63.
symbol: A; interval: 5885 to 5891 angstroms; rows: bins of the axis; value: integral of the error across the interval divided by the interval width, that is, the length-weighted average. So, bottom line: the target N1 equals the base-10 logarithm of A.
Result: 0.35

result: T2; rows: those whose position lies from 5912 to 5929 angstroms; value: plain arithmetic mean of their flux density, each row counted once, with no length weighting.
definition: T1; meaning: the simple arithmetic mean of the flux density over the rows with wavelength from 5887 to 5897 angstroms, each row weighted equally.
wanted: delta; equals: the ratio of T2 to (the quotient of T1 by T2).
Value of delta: 24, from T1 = 15.9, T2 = 19.4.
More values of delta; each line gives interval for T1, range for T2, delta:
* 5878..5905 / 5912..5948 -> 22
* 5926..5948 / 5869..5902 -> 16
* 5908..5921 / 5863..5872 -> 20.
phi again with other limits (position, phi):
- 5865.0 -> 23.76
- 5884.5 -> 15.63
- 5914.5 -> 21.37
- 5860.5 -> 24.68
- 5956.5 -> 19.66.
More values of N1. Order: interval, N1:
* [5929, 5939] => 0.27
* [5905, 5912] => 0.39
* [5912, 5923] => 0.42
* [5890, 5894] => 0.04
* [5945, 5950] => 0.62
